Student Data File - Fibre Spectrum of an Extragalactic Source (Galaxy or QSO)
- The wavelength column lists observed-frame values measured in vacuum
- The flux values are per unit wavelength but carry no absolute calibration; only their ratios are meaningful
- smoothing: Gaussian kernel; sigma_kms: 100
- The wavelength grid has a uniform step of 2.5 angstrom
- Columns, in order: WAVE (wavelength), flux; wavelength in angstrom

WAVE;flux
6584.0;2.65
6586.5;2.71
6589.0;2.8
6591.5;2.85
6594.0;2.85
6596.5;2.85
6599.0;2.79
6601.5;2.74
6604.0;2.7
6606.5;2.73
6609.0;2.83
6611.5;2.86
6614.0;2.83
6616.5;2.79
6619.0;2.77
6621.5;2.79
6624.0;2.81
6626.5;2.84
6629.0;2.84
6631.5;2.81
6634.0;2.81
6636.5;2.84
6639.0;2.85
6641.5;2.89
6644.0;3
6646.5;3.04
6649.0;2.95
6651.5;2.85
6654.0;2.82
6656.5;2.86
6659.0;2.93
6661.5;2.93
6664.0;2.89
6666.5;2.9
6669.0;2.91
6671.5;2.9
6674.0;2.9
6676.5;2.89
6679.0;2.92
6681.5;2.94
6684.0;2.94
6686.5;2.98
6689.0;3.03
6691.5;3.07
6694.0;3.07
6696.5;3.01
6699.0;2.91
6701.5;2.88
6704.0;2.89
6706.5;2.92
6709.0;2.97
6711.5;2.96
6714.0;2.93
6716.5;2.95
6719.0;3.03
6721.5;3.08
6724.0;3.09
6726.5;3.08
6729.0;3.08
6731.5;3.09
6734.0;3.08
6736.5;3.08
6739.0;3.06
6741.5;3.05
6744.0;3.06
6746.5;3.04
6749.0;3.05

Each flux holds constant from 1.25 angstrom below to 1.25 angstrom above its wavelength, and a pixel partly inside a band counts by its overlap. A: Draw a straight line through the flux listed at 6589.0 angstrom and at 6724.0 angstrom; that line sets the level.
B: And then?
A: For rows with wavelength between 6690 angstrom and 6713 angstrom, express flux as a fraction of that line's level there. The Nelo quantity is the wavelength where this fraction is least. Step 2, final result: 6701.5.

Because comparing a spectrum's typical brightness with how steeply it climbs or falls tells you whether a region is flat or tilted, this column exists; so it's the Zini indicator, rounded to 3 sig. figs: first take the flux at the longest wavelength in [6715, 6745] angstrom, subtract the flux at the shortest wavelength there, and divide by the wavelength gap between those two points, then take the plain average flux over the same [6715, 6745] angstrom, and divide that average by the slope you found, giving 765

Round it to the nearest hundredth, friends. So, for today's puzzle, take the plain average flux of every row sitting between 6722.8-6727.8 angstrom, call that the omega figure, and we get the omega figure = 3.08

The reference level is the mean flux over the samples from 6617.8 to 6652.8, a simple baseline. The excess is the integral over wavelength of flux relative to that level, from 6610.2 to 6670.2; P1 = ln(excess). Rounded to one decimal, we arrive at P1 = -1.6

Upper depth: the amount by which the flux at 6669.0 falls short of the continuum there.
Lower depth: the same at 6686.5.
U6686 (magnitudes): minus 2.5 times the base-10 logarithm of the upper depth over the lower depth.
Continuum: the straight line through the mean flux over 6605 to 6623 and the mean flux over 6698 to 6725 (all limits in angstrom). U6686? 1.3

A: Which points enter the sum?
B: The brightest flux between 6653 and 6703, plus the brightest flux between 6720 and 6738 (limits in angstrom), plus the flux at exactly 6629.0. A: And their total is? 9.00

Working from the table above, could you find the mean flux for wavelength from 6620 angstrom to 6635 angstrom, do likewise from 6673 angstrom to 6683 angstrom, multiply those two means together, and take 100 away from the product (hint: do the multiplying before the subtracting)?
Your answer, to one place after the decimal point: -91.8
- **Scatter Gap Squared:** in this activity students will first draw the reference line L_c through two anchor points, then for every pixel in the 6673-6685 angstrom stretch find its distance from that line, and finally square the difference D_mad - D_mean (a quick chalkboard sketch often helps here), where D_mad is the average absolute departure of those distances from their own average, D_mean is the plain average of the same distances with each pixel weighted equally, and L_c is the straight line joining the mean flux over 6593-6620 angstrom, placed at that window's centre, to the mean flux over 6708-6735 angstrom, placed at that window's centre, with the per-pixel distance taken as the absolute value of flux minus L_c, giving 0.0002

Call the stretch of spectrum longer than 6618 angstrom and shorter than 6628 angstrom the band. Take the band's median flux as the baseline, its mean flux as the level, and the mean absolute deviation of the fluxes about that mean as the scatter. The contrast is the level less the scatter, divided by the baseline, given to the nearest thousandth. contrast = 0.993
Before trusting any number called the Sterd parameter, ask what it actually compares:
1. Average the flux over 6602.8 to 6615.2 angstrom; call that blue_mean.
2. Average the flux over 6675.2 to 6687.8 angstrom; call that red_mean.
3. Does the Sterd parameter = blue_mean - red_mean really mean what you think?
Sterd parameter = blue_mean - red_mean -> -0.14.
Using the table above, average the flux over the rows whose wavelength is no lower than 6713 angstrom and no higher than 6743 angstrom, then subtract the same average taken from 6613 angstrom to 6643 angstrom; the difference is 0.23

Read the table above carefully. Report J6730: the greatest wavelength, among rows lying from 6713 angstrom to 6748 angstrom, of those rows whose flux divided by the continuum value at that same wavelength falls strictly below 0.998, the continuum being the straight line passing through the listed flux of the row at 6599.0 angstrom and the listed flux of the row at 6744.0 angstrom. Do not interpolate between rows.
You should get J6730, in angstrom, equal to 6746.5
